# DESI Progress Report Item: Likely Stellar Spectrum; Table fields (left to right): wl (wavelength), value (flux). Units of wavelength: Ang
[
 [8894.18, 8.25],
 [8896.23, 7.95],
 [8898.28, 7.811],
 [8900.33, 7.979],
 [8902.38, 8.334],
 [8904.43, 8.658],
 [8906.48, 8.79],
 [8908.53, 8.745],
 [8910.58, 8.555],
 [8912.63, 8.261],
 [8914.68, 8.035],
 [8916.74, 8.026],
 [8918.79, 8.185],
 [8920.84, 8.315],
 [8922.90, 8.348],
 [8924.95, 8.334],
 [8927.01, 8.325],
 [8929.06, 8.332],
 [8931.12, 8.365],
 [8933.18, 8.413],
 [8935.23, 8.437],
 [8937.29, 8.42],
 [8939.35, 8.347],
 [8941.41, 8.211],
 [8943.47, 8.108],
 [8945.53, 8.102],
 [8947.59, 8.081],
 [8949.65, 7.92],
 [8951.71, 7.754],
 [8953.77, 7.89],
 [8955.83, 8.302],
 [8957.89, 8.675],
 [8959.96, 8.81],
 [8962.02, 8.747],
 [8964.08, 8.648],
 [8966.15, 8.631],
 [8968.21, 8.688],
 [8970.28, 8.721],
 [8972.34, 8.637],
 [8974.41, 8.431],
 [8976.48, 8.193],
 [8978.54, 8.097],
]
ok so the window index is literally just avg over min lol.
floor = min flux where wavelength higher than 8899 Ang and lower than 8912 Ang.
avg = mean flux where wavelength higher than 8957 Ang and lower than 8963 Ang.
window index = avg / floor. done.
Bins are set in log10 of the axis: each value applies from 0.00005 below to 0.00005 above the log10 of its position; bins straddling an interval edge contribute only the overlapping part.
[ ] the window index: 1.10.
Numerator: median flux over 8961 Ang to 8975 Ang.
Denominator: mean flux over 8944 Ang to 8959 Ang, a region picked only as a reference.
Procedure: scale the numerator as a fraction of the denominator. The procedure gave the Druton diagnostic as 1.07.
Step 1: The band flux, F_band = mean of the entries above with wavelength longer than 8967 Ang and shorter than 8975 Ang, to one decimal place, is 8.6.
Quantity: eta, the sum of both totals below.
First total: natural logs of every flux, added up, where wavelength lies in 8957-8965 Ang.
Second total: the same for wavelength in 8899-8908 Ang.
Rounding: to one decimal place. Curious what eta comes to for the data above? 17.2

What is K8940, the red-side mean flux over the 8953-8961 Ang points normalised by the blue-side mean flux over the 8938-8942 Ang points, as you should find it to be 1.02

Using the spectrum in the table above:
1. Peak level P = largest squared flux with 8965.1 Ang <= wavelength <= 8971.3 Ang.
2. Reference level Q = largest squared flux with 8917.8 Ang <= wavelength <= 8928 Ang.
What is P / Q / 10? 0.109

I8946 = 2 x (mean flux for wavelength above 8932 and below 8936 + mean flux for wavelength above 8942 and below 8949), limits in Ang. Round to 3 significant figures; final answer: 33.0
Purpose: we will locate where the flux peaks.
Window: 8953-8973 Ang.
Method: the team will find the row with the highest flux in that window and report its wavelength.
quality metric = 8959.96 Ang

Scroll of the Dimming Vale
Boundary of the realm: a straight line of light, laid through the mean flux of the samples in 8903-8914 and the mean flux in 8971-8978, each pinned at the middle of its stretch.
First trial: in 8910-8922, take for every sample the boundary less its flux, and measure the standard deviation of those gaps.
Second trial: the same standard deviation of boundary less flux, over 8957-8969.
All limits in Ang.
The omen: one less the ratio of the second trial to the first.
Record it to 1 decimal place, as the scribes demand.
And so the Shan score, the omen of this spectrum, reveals 0.7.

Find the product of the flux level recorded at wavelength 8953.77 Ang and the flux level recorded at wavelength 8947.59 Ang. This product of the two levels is 64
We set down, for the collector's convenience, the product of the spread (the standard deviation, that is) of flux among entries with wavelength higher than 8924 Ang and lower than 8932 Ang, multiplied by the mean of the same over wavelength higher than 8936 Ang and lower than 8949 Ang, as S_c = 0.1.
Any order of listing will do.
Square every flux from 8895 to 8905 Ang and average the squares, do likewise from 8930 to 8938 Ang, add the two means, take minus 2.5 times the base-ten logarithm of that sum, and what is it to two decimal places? -5.34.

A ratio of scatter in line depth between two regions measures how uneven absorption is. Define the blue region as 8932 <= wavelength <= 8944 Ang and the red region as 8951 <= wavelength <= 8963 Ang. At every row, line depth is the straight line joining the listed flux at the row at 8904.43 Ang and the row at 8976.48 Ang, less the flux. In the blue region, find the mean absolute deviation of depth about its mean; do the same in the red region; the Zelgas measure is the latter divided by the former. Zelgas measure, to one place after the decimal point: 4.4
